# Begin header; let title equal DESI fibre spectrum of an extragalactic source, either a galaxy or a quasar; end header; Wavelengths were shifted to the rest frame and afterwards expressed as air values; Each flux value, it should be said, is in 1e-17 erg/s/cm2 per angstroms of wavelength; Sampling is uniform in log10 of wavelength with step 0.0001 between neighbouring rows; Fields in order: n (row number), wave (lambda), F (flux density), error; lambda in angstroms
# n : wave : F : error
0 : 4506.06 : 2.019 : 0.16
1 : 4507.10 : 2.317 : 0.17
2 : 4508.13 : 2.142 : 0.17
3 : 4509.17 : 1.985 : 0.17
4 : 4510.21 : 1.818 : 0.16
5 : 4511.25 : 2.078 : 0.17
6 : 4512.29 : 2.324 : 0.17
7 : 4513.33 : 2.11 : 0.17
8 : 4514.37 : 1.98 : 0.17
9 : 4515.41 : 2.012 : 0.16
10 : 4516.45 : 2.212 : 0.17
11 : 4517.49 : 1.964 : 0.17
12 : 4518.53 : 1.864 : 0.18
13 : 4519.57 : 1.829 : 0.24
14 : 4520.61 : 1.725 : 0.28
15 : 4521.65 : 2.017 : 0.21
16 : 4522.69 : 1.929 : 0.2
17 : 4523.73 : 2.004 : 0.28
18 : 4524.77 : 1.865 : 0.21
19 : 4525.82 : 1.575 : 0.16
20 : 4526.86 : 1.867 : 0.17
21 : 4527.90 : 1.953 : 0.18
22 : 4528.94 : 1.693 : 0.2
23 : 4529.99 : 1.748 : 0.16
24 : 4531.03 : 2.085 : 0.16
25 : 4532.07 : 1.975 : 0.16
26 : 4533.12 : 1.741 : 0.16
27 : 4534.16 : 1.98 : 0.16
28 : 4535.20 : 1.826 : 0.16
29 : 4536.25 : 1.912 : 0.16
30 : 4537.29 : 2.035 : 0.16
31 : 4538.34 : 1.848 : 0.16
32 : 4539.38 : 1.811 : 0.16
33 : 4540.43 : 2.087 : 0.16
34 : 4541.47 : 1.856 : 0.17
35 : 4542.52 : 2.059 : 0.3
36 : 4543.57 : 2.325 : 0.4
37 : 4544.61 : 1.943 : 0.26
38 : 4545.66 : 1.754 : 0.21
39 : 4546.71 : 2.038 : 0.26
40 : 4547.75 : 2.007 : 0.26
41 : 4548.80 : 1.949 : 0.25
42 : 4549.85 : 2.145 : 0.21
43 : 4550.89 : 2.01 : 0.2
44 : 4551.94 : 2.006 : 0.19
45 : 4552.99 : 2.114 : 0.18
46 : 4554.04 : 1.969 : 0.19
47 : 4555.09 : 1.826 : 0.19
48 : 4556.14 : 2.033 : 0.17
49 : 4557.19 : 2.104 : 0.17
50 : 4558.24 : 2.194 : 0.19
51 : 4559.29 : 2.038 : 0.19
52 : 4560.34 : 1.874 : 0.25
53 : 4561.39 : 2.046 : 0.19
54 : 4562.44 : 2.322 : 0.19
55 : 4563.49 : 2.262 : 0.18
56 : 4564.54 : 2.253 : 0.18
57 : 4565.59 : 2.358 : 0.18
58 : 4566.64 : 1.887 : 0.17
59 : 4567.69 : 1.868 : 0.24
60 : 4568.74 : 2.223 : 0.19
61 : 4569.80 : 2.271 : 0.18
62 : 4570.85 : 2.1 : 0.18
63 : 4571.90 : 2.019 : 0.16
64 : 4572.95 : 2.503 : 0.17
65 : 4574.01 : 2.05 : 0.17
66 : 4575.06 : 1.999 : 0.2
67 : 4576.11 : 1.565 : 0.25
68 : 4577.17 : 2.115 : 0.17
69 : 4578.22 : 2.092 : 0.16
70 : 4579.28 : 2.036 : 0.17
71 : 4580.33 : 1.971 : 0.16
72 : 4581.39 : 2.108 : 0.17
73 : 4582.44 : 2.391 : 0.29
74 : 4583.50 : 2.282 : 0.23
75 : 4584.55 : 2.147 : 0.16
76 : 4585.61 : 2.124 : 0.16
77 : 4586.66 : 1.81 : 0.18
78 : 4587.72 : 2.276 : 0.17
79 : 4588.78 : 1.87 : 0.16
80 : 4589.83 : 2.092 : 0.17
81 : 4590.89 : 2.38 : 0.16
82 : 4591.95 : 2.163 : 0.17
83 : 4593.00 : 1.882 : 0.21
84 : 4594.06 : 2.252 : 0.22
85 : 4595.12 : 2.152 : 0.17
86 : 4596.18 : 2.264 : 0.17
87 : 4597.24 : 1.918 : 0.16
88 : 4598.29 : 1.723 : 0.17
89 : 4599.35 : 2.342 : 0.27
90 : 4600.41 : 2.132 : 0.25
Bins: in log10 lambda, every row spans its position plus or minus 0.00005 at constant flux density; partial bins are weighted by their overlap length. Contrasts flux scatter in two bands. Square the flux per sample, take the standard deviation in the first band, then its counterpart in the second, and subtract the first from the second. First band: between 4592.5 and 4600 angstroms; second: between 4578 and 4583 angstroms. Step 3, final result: -0.25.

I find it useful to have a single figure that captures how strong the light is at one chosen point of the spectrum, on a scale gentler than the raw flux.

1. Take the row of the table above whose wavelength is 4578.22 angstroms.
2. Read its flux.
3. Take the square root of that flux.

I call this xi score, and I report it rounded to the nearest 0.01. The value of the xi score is 1.45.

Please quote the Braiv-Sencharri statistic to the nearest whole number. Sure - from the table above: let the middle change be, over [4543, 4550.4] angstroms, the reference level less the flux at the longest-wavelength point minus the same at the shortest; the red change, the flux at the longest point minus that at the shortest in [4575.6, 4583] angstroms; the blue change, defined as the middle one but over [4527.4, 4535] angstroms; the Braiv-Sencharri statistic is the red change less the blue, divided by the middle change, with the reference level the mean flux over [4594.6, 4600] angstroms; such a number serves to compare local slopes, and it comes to 5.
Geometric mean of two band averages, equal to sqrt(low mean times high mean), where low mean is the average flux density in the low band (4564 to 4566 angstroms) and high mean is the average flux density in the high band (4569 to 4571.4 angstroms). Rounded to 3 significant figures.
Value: 2.24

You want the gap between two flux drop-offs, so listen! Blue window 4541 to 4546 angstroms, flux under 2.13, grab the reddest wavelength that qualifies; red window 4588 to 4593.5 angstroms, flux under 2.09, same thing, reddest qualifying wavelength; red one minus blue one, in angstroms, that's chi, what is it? 47.3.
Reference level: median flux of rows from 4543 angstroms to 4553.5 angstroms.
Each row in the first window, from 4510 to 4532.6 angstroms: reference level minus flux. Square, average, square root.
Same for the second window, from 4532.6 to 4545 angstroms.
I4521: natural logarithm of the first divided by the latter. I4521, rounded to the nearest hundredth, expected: 0.12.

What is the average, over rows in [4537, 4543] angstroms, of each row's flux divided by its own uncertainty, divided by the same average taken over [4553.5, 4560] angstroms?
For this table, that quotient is 1.00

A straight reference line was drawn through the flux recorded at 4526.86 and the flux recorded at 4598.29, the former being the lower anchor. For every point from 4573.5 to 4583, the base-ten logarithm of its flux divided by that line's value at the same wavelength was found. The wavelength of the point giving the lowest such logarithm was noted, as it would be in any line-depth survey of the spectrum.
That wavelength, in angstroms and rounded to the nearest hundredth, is 4576.11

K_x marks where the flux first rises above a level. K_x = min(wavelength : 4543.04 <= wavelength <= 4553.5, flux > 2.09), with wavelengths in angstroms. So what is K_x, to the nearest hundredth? 4543.57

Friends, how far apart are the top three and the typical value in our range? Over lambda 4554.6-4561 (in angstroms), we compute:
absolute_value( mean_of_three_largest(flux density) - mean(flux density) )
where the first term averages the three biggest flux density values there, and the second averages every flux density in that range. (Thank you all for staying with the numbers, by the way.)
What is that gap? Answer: 0.100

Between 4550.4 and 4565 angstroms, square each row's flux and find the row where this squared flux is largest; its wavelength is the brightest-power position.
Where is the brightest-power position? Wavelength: 4562.44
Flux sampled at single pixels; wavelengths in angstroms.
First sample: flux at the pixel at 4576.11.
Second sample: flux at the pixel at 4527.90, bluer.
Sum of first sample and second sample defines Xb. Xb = 3.52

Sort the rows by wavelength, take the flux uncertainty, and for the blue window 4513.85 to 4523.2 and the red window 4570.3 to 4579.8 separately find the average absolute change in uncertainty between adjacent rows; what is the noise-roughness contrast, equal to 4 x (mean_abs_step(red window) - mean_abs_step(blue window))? 0.00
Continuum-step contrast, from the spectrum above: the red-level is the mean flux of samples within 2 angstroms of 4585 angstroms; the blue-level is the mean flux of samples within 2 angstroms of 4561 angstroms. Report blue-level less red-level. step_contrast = 0.0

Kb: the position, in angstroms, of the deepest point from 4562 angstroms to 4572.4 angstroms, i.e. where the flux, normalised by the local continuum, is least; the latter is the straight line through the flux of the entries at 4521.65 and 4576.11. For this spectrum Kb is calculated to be 4567.69 angstroms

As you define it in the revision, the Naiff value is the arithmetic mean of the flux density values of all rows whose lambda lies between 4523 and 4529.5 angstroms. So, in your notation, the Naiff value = 1.83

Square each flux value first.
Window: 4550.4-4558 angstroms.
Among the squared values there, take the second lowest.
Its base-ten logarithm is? 0.588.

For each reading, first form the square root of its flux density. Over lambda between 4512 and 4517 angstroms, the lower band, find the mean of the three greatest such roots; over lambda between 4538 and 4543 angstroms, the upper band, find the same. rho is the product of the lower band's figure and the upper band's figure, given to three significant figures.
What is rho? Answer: 2.10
